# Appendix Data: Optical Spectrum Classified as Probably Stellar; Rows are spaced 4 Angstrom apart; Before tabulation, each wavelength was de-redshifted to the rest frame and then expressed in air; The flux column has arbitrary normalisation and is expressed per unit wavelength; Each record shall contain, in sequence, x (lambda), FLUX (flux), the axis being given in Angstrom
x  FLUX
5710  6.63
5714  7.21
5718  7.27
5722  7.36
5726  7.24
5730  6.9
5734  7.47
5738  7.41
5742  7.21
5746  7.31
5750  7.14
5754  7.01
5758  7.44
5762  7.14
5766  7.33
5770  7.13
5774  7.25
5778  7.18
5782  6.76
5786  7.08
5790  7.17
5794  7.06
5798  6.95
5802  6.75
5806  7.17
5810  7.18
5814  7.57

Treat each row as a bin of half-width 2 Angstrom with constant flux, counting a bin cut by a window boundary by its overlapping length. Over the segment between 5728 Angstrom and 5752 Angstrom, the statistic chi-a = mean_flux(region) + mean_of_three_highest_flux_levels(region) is 14.64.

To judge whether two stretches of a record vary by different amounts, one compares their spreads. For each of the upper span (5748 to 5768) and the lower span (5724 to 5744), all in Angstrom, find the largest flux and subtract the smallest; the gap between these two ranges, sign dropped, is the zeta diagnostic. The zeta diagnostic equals 0.14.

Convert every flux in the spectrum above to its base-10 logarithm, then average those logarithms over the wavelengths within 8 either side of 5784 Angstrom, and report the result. 0.848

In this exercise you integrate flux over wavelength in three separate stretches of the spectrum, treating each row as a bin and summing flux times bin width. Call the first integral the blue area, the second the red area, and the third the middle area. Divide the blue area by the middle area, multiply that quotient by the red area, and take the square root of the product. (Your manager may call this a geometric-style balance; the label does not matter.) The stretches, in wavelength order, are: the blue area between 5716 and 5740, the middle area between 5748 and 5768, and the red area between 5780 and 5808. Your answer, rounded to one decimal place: 15.4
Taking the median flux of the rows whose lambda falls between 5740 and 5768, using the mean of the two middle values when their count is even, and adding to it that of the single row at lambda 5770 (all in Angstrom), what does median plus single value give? 14.3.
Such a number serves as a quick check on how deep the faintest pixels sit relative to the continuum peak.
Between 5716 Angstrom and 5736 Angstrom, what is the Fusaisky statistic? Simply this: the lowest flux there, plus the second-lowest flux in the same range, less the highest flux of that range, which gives 6.67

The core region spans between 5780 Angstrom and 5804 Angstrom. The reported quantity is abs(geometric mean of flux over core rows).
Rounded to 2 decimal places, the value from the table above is 6.96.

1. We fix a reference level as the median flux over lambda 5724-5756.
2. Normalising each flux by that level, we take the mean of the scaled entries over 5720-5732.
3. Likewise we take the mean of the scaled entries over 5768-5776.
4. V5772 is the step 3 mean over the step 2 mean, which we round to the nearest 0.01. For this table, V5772 1.00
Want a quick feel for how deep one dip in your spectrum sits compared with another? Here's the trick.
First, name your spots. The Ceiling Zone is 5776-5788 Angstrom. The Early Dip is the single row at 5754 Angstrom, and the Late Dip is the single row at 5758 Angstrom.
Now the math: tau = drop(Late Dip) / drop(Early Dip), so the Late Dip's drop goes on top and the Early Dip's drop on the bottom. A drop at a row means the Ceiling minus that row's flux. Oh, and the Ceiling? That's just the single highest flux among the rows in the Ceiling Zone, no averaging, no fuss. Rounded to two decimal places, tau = -1.53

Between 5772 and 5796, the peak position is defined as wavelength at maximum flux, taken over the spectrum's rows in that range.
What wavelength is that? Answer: 5774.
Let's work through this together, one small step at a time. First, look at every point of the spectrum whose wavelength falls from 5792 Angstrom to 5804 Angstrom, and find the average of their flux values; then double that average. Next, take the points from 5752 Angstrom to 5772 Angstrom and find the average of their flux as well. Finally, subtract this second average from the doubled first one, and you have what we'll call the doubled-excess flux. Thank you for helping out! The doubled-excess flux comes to 6.6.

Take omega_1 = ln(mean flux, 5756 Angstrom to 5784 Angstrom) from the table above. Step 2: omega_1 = 1.97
